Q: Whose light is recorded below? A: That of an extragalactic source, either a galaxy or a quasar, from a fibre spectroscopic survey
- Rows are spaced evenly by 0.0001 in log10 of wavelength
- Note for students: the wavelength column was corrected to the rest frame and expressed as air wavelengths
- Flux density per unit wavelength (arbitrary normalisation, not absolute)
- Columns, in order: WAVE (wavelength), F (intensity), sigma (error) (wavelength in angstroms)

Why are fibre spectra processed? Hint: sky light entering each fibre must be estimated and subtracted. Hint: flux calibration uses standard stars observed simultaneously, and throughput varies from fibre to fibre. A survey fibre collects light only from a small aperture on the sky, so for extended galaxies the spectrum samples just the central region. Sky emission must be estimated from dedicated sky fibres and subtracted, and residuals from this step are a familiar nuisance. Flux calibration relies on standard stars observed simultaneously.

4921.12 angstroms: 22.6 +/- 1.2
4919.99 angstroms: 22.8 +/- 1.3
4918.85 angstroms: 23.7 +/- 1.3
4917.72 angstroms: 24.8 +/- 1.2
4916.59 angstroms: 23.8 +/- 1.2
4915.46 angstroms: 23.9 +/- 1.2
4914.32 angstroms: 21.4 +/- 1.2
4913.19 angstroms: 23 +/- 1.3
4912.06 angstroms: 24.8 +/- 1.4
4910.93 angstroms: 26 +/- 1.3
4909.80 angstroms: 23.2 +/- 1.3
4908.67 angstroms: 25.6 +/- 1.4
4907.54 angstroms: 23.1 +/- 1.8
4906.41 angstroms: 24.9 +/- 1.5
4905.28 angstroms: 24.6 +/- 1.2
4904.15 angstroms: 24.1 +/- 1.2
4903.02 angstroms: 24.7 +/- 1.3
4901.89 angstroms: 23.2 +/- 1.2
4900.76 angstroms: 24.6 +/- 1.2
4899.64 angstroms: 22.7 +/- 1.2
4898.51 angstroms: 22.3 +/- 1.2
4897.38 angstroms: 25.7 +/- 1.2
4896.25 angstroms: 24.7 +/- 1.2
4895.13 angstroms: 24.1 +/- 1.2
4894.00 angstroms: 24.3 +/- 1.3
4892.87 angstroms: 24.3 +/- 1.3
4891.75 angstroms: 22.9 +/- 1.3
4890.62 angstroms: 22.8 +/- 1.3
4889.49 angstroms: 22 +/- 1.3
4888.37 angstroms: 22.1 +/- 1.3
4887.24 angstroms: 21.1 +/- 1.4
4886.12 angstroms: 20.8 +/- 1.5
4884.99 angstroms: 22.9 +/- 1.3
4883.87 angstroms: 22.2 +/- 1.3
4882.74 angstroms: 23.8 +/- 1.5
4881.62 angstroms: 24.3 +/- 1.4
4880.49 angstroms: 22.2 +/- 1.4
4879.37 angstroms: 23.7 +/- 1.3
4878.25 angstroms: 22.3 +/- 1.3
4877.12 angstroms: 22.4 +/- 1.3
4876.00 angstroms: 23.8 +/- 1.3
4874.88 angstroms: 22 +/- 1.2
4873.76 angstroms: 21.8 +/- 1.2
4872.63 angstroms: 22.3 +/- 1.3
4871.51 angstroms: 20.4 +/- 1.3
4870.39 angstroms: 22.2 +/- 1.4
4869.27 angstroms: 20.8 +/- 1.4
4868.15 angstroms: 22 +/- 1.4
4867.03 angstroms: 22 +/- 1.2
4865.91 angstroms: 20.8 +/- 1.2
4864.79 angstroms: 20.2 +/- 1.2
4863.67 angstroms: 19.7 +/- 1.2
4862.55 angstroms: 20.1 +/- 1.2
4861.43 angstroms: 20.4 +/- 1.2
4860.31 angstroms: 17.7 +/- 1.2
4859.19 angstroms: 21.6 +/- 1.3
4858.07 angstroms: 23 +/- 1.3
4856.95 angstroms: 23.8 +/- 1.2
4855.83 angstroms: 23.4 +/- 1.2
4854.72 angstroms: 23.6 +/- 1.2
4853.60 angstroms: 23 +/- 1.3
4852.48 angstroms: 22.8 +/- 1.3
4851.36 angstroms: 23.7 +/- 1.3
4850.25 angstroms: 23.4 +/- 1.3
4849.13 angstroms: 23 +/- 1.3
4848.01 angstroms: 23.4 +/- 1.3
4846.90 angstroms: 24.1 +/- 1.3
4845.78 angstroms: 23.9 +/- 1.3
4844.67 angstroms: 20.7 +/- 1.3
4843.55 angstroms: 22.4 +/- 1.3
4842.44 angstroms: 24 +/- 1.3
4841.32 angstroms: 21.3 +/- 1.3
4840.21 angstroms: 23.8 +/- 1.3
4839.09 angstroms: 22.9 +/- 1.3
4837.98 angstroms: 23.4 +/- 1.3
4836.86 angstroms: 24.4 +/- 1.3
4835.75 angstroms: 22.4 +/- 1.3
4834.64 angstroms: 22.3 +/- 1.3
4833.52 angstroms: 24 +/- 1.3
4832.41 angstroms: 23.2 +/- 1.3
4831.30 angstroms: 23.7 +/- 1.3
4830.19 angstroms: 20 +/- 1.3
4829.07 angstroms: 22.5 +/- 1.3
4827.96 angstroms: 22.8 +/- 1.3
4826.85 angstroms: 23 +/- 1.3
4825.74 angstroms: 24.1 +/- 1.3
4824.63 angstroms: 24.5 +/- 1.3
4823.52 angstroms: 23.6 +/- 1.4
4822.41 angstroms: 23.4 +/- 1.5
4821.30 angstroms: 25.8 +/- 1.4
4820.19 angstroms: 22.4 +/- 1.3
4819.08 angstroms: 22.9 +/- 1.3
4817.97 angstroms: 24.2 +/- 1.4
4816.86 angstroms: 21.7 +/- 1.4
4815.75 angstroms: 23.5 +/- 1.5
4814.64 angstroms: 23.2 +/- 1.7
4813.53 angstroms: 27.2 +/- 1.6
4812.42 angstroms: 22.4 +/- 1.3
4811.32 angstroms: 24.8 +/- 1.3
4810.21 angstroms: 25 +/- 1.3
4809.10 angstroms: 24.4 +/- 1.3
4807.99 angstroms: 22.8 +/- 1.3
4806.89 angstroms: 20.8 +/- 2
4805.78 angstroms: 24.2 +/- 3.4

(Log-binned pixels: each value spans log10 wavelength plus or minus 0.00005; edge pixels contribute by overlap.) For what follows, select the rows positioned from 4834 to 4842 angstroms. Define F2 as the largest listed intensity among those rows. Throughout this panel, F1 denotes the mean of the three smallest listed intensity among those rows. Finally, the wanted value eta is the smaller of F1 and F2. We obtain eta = 22.0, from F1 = 22.0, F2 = 24.4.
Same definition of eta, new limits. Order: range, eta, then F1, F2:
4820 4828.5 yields 22.7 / 22.7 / 25.8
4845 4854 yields 22.9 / 22.9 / 24.1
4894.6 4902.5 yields 22.7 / 22.7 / 25.7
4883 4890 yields 21.3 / 21.3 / 22.9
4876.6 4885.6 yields 22.2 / 22.2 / 24.3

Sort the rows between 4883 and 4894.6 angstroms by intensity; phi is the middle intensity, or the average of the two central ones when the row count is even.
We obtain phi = 22.5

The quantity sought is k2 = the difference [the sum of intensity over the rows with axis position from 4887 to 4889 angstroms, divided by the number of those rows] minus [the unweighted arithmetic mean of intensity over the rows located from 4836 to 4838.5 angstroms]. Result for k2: -2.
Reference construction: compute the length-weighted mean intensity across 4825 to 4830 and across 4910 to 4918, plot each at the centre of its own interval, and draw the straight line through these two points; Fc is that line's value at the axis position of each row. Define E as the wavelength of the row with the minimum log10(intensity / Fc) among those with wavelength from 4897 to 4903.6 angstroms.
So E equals 4898.51 angstroms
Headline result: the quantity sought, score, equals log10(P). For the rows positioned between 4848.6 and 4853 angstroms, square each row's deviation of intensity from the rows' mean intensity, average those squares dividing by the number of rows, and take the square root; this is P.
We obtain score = -0.46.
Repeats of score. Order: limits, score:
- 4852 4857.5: -0.43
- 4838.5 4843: 0.03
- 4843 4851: 0.03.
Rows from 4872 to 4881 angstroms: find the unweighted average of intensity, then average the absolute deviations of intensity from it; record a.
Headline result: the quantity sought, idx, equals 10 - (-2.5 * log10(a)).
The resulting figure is 9.43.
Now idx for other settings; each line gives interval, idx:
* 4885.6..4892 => 9.56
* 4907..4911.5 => 10.31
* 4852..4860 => 9.23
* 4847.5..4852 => 8.18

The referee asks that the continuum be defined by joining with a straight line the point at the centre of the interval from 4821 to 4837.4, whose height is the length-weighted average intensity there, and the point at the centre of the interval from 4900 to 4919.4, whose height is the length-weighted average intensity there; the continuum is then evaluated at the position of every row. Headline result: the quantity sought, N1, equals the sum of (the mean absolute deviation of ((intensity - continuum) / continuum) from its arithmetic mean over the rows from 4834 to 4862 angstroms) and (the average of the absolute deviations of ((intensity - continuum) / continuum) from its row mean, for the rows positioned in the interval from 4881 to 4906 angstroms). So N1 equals 0.090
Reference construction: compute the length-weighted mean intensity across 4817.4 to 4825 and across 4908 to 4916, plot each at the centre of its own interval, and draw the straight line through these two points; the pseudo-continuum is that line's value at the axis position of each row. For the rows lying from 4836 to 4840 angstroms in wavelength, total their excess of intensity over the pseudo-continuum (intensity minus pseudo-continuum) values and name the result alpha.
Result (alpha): -1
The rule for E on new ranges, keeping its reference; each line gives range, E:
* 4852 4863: 4860.31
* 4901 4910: 4907.54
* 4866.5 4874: 4871.51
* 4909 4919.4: 4914.32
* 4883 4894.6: 4886.12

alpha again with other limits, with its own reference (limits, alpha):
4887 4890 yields -7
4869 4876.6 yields -14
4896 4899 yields 1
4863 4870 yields -18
